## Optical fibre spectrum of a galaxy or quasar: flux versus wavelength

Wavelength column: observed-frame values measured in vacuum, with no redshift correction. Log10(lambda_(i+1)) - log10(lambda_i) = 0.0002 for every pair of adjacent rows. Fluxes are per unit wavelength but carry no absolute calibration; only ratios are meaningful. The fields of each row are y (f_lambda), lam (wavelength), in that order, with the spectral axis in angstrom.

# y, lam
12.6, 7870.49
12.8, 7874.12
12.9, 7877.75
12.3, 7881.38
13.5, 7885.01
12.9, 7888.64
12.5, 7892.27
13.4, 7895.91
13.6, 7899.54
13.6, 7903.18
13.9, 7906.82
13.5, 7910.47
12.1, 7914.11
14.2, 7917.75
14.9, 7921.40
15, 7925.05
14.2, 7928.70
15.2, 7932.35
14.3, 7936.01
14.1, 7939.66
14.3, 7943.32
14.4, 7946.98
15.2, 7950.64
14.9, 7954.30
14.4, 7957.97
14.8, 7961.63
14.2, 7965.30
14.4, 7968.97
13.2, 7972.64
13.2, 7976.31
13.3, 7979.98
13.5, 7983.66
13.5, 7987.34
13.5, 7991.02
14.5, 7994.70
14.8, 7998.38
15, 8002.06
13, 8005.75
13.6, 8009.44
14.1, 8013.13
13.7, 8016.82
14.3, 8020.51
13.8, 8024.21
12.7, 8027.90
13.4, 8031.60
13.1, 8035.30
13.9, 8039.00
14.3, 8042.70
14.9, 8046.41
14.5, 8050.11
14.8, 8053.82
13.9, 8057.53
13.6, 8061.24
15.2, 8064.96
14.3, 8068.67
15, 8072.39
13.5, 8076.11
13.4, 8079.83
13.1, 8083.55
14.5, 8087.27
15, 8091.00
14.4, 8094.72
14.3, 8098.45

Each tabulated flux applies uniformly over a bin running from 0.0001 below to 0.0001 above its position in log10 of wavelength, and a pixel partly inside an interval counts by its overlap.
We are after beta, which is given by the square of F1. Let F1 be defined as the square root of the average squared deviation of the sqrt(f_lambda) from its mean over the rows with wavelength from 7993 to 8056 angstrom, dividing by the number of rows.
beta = 0.0084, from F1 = 0.092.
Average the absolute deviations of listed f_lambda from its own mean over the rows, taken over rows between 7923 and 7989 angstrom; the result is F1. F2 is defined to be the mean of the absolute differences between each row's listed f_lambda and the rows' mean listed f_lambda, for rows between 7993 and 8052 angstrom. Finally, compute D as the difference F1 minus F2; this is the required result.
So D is -0.06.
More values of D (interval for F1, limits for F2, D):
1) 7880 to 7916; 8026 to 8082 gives -0.09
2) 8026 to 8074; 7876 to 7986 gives -0.07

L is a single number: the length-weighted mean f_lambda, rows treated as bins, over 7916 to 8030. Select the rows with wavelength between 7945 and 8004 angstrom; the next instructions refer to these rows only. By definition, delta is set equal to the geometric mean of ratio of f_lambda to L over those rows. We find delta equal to 1.00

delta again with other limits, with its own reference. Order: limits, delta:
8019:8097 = 0.99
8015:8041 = 0.96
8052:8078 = 1.01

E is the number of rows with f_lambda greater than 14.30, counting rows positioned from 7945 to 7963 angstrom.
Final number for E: 5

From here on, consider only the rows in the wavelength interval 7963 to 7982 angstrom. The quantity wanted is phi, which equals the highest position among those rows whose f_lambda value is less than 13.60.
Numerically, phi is 7979.98 angstrom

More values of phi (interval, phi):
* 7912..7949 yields 7914.11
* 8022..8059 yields 8035.30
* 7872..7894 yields 7892.27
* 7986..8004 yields 7991.02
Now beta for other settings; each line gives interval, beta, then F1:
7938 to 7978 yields 0.0063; 0.079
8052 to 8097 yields 0.0082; 0.090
